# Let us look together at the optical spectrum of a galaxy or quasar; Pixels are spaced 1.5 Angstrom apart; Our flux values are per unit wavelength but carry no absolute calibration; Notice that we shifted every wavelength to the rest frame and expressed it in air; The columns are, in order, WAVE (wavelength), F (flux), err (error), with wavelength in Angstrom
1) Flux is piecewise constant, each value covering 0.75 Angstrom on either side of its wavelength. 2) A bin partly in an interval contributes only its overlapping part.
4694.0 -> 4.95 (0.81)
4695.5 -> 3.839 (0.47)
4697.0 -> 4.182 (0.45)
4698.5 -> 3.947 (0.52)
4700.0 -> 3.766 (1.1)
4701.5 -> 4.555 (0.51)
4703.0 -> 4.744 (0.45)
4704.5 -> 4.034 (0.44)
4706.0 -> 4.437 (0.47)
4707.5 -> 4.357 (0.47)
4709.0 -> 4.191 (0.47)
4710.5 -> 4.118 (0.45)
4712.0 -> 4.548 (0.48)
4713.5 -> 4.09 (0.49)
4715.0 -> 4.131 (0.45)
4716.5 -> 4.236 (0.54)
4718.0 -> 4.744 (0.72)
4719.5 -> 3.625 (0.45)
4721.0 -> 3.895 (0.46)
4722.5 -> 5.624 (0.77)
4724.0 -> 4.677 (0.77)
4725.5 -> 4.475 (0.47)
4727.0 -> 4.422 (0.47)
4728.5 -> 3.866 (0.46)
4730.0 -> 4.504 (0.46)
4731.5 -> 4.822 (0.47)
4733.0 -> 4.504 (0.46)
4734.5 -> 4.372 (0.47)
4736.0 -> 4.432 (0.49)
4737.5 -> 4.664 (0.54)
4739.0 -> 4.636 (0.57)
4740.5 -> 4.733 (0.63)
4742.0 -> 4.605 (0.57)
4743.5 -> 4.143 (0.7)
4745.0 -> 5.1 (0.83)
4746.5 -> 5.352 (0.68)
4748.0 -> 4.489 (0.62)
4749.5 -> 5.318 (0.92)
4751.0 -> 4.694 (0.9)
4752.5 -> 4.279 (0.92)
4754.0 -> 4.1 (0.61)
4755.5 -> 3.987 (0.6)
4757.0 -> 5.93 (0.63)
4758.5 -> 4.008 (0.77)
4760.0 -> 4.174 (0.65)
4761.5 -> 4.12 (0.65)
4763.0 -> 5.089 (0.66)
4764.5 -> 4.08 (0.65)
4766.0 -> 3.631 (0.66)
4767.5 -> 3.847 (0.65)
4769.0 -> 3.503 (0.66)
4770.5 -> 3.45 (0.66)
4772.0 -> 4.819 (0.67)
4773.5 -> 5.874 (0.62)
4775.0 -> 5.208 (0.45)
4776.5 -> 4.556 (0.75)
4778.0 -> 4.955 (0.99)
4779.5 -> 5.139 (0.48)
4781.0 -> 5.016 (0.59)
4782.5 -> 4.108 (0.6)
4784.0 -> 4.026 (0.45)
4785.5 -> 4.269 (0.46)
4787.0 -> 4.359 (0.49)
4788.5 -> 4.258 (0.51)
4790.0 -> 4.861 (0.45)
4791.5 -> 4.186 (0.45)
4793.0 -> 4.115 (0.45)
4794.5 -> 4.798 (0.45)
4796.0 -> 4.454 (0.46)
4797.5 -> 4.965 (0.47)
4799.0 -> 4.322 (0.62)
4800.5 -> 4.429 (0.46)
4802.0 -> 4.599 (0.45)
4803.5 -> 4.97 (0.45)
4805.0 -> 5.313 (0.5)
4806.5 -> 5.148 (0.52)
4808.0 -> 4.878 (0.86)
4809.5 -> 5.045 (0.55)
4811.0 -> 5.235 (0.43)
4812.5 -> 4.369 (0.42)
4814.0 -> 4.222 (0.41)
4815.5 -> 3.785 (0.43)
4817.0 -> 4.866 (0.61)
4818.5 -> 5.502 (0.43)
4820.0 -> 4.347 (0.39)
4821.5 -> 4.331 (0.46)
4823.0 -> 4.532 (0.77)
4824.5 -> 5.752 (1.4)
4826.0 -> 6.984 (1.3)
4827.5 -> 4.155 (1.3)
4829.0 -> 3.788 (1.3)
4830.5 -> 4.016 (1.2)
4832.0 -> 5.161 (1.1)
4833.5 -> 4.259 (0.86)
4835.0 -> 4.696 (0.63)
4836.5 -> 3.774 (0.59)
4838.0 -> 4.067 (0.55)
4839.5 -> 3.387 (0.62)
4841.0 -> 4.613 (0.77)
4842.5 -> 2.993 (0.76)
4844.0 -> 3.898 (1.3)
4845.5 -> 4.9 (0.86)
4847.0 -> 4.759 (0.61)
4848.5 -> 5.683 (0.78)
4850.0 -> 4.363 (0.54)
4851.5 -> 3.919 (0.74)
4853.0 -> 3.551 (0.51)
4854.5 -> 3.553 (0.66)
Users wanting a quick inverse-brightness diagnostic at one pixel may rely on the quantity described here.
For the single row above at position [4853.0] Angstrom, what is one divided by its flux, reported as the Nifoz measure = 0.282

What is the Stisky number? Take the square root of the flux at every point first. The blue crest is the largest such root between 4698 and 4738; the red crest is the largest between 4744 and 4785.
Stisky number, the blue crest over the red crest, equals 0.97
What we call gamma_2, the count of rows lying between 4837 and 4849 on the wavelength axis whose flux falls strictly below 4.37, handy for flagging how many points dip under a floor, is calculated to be 4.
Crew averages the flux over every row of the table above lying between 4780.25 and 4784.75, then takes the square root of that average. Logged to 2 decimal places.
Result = 2.09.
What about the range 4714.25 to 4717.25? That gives 2.05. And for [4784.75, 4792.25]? 2.09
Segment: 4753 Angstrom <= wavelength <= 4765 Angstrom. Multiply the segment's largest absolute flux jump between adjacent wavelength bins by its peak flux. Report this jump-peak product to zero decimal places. 12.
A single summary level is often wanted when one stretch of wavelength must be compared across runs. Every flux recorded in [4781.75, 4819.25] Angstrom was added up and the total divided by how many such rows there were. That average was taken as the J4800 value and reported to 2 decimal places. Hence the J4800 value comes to 4.60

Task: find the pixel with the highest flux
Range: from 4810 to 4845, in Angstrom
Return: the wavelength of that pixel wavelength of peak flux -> 4826.0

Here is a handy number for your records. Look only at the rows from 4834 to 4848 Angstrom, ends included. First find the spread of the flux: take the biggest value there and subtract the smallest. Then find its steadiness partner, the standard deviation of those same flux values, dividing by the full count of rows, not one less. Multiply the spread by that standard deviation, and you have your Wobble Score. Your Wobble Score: 1.2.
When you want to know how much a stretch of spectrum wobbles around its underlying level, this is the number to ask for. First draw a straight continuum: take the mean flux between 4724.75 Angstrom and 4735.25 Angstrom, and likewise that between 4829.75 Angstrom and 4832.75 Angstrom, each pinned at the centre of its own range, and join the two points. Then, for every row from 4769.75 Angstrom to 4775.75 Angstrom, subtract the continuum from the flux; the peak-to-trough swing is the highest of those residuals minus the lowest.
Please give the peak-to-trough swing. 2.4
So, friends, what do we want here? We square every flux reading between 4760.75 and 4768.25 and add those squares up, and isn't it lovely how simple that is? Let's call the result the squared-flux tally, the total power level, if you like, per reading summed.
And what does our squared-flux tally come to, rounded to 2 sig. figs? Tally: 88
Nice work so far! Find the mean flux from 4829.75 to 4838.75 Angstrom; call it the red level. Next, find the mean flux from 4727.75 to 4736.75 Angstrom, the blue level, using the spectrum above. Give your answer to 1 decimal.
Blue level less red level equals 0.1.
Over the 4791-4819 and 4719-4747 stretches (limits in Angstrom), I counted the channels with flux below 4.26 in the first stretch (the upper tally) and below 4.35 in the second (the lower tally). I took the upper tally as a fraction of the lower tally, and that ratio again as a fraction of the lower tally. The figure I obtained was 0.25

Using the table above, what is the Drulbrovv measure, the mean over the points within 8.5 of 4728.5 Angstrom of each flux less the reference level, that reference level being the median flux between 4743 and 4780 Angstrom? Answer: 0.0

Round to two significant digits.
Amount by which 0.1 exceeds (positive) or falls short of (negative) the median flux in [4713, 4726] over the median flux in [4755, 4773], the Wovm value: -0.95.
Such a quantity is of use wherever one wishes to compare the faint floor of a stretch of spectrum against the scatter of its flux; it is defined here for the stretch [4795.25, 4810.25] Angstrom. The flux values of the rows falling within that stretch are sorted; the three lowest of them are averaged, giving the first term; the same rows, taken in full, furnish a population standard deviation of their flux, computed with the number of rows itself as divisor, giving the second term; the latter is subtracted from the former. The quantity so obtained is 4.1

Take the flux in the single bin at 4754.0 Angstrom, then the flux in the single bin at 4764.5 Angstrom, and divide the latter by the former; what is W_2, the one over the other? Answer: 1.00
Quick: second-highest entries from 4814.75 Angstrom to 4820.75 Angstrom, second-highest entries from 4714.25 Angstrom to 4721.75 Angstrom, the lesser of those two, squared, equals 18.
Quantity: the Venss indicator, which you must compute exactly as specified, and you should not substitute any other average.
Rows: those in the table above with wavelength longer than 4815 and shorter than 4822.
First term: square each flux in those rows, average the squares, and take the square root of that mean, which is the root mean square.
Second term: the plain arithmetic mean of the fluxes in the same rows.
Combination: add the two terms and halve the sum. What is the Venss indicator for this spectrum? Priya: 4.6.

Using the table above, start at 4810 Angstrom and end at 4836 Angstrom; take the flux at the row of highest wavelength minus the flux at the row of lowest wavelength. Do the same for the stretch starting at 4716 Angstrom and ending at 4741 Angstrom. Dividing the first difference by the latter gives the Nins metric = -1.1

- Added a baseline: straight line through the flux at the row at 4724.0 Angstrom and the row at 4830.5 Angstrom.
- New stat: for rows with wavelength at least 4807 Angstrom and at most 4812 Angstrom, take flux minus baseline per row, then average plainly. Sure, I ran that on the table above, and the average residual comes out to 0.9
